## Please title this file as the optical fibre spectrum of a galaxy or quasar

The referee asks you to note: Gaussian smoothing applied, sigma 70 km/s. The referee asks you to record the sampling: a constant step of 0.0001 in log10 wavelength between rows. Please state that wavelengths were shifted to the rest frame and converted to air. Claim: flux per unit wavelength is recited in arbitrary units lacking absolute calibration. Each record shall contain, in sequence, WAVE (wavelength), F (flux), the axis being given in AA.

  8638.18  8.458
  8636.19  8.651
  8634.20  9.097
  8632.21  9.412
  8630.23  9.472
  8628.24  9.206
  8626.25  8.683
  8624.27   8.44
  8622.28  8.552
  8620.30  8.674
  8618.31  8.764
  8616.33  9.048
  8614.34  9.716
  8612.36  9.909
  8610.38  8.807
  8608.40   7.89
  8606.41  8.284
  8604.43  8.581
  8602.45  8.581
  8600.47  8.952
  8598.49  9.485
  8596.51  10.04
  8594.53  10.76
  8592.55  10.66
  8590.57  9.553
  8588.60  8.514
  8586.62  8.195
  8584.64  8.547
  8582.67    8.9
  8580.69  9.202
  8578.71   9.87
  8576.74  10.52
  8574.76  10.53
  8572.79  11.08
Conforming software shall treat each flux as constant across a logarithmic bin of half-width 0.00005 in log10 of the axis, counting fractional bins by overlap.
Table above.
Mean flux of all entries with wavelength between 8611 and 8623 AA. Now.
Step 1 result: 9.1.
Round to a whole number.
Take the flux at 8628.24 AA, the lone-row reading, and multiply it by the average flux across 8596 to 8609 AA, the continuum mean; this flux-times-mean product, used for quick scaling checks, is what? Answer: 81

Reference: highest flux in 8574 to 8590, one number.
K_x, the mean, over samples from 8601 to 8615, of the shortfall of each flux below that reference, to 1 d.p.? 1.7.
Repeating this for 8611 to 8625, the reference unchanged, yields 1.5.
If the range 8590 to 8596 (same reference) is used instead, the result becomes 0.2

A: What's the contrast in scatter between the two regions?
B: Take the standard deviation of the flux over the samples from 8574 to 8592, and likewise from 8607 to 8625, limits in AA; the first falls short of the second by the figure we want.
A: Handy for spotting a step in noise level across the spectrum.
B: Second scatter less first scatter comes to -0.2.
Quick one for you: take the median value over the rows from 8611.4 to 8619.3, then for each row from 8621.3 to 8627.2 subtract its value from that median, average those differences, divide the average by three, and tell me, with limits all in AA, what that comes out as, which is 0.27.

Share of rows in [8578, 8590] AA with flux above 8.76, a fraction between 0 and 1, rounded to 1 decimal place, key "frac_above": 0.5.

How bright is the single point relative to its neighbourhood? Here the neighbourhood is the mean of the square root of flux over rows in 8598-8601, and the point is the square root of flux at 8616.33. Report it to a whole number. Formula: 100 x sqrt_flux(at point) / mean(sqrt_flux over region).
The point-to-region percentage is 99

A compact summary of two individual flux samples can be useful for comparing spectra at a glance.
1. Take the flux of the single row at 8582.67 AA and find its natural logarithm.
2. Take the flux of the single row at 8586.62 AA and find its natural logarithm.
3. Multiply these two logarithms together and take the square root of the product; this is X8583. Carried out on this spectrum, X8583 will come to 2.14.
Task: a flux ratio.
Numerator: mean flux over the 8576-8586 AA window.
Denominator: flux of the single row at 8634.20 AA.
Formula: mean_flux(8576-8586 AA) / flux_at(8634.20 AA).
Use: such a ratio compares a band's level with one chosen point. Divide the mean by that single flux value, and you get 1.03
